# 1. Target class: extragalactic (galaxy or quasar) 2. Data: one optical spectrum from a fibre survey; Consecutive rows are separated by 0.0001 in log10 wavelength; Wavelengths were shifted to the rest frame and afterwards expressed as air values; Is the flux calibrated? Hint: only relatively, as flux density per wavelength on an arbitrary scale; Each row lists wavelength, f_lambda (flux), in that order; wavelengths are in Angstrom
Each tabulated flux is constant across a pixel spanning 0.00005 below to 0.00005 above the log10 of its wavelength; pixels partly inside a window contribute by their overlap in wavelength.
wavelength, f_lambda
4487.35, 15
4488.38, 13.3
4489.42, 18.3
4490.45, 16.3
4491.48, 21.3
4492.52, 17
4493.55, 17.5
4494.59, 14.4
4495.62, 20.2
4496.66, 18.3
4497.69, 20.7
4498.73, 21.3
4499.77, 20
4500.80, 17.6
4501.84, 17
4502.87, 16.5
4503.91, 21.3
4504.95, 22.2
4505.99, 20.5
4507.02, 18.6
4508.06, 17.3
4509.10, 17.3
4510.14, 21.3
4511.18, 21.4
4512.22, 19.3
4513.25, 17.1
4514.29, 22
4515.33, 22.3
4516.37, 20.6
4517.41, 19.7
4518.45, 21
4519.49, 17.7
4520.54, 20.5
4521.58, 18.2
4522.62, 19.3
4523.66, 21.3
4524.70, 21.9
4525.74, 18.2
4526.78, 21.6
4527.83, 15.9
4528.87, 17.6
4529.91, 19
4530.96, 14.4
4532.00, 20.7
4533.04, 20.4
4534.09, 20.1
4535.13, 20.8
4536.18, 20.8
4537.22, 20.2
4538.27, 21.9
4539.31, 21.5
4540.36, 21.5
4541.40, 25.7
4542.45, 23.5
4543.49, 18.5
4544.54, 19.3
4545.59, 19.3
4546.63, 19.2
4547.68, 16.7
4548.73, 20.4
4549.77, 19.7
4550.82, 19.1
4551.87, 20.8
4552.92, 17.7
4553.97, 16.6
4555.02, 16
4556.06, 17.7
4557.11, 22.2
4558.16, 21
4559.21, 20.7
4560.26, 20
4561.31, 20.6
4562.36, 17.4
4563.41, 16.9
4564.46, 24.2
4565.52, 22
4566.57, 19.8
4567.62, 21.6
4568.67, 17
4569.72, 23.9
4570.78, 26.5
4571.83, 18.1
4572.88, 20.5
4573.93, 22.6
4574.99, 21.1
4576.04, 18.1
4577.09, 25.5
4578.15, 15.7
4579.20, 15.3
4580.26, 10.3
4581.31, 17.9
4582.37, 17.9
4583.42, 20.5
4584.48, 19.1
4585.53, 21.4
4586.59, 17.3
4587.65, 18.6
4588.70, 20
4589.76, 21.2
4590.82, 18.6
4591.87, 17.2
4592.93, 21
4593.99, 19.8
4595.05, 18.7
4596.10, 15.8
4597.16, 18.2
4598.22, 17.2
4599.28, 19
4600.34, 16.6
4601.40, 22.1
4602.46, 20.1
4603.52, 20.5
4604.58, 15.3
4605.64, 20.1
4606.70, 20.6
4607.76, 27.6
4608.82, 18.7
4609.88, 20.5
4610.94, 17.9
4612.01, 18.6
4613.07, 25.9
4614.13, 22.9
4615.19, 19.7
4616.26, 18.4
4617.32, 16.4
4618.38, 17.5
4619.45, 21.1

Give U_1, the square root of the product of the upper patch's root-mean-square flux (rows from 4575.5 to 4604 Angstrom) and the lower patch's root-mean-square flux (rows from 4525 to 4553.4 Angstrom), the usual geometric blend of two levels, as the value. 19.4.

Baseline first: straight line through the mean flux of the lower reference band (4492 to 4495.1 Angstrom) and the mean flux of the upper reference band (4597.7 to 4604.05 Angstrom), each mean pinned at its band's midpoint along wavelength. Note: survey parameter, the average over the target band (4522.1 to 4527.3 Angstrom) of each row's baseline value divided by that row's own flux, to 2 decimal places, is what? 0.84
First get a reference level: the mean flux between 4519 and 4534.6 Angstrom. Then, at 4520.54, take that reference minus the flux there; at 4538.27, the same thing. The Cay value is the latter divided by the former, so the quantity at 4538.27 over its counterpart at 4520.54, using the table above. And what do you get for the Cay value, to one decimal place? 2.0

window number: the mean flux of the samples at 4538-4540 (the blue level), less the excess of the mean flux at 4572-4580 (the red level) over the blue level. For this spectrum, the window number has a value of 24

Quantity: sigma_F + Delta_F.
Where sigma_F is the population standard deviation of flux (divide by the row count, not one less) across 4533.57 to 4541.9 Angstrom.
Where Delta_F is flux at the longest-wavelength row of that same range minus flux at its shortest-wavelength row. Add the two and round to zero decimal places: 7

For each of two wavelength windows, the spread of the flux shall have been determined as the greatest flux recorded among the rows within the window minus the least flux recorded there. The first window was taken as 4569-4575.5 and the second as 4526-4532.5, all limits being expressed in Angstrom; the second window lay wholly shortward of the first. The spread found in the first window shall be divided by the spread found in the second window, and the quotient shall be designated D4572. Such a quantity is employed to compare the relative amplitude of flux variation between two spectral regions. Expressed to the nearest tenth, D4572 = 1.2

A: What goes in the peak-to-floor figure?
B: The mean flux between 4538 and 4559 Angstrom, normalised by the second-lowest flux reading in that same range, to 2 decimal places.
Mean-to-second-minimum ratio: 1.20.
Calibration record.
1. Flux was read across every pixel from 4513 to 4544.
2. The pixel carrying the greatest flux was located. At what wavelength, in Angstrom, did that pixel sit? 4541.40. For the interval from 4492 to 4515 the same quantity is 4504.95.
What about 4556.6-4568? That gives 4564.46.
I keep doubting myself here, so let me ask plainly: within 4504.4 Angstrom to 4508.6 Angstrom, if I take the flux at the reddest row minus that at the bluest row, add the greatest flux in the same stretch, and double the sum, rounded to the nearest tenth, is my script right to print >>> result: 34.6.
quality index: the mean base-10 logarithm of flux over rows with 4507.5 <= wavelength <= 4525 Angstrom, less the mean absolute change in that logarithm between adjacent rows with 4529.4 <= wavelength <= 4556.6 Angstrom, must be 1.26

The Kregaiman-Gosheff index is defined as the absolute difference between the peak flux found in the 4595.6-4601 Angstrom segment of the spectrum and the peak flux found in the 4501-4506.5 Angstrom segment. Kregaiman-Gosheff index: 3.2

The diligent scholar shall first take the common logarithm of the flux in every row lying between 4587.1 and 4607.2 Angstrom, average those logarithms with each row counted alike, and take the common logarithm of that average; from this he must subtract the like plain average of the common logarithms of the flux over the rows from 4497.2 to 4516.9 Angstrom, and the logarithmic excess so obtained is -1.19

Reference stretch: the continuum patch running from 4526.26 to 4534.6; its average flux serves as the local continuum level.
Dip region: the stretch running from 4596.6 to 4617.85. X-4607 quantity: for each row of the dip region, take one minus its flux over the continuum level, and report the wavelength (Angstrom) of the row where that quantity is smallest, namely 4607.76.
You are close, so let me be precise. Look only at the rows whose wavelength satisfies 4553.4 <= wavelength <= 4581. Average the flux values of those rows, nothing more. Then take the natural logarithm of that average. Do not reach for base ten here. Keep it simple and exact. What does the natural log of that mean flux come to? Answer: 2.98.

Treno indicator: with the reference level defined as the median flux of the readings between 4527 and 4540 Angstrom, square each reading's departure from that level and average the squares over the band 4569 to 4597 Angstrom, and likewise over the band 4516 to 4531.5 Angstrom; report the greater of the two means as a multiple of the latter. 2.0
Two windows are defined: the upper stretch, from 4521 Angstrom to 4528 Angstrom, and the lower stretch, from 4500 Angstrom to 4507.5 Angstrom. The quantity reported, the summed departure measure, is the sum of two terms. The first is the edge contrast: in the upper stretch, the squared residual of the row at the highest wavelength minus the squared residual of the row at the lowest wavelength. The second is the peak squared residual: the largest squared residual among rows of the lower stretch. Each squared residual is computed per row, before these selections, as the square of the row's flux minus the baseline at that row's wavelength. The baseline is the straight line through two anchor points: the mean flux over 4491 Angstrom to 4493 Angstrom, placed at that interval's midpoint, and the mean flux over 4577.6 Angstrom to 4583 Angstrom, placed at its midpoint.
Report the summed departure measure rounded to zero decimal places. 16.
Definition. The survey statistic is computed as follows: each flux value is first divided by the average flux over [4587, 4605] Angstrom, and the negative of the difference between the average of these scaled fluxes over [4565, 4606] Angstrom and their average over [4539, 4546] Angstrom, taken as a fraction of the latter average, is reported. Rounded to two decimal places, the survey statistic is 0.10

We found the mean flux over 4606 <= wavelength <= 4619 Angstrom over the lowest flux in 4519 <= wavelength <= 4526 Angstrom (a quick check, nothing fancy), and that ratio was 1.15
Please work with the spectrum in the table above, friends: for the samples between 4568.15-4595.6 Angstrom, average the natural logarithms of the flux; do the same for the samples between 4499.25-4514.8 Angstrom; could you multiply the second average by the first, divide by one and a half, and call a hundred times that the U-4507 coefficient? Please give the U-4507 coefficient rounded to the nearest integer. 581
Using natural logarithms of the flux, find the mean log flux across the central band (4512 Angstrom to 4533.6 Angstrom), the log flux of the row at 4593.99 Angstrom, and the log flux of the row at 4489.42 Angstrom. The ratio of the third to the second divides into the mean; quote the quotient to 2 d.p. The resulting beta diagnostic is 3.04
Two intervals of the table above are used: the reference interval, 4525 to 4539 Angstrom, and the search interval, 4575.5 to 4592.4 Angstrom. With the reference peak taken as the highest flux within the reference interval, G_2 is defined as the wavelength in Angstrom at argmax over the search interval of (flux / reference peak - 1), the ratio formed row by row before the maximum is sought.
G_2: 4577.09 Angstrom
